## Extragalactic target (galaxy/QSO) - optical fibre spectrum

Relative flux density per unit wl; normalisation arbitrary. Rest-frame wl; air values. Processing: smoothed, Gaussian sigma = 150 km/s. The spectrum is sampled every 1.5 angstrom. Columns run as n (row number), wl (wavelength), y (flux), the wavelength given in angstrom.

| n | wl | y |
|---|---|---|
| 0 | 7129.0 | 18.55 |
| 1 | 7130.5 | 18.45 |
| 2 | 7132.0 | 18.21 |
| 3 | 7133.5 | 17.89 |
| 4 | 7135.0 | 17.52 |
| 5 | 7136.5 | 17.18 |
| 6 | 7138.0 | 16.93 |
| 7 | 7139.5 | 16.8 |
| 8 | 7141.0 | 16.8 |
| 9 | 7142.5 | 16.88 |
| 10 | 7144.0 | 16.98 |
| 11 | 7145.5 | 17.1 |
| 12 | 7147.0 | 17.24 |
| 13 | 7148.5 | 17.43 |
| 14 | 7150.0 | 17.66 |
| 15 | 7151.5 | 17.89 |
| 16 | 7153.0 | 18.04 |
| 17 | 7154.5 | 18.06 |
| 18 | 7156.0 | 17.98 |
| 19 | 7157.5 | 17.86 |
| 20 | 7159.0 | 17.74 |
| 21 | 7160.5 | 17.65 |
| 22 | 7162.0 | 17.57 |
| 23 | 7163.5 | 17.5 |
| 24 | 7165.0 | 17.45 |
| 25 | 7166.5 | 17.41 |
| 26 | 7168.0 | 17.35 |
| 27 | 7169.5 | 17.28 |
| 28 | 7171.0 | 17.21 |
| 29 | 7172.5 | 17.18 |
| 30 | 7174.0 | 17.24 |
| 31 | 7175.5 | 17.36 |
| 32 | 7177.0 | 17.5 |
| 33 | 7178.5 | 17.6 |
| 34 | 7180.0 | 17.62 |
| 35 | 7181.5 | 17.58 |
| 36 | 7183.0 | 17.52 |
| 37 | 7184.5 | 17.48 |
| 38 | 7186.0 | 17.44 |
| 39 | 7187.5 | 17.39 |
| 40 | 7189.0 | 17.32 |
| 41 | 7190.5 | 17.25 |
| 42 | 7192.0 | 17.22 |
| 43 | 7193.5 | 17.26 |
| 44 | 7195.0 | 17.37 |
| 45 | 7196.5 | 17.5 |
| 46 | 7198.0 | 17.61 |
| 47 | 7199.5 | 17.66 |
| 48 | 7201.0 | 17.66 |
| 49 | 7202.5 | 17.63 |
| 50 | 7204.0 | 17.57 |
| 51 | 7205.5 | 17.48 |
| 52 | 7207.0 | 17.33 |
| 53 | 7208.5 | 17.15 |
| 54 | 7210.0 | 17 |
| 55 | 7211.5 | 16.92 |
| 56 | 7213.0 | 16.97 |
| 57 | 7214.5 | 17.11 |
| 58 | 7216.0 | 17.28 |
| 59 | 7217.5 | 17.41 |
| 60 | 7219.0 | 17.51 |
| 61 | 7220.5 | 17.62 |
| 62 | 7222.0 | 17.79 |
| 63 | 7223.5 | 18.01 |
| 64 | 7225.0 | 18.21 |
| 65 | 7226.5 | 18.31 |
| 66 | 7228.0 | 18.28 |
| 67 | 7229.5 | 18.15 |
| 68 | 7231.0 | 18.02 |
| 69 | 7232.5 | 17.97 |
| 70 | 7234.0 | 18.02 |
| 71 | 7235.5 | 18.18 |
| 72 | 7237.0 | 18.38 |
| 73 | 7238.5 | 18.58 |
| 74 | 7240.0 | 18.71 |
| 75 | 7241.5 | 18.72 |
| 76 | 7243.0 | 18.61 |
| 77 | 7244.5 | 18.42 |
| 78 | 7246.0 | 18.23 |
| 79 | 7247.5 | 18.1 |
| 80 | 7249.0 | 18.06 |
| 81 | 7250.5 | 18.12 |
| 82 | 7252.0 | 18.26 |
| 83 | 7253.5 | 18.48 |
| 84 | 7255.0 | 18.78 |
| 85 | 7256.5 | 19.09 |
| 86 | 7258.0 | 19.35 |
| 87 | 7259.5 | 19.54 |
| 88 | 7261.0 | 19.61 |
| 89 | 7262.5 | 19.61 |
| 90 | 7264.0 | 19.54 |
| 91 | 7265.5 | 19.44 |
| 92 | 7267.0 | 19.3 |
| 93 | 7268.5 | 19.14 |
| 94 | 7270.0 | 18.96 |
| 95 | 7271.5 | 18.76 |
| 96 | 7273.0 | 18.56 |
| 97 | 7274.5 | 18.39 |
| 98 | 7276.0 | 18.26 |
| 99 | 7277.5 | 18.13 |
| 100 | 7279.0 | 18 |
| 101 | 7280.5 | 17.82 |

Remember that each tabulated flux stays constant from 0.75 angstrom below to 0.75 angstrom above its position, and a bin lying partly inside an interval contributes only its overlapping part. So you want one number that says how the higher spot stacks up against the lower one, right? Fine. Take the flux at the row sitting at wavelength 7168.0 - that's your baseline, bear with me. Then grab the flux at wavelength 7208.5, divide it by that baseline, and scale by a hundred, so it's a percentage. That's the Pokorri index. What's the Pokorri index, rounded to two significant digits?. 99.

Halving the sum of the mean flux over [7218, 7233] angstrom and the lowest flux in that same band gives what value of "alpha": 17.7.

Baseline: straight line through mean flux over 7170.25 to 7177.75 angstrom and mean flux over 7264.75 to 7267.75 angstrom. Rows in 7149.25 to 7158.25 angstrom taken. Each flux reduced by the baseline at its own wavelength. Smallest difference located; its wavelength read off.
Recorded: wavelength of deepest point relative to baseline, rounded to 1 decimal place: 7150.0 angstrom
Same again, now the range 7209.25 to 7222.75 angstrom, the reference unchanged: 7211.5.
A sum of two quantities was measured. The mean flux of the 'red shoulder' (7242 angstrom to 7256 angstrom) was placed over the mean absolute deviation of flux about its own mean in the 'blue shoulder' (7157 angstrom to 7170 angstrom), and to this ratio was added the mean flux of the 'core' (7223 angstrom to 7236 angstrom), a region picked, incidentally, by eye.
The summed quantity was 139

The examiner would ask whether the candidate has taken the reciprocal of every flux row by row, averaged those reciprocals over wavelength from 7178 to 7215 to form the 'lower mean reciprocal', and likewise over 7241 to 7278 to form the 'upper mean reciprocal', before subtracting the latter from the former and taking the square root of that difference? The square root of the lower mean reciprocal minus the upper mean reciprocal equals 0.065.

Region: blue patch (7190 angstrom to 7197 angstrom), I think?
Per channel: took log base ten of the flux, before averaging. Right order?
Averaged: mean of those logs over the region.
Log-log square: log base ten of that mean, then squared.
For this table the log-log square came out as 0.0086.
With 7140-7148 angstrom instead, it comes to 0.0081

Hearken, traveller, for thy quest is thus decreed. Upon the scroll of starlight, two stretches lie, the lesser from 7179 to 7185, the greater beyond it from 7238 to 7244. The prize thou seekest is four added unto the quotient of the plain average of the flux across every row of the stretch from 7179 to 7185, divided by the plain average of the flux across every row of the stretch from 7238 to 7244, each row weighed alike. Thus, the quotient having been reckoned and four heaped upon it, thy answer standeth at 4.94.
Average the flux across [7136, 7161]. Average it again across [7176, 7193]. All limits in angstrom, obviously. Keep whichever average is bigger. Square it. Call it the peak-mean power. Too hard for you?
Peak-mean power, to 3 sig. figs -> 304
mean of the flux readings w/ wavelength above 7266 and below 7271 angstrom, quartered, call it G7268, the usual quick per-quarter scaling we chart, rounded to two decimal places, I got 4.78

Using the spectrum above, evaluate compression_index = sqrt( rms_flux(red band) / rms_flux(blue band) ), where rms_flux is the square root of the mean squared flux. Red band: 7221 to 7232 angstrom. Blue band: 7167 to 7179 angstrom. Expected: 1.02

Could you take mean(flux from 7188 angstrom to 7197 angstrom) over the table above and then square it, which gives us 300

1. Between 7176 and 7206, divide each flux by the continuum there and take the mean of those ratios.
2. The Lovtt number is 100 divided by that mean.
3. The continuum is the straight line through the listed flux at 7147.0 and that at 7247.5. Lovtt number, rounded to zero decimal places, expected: 101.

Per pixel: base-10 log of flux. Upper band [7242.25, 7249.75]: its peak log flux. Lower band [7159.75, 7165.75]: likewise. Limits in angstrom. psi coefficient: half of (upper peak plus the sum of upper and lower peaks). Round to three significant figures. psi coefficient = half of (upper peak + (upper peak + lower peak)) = 1.89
